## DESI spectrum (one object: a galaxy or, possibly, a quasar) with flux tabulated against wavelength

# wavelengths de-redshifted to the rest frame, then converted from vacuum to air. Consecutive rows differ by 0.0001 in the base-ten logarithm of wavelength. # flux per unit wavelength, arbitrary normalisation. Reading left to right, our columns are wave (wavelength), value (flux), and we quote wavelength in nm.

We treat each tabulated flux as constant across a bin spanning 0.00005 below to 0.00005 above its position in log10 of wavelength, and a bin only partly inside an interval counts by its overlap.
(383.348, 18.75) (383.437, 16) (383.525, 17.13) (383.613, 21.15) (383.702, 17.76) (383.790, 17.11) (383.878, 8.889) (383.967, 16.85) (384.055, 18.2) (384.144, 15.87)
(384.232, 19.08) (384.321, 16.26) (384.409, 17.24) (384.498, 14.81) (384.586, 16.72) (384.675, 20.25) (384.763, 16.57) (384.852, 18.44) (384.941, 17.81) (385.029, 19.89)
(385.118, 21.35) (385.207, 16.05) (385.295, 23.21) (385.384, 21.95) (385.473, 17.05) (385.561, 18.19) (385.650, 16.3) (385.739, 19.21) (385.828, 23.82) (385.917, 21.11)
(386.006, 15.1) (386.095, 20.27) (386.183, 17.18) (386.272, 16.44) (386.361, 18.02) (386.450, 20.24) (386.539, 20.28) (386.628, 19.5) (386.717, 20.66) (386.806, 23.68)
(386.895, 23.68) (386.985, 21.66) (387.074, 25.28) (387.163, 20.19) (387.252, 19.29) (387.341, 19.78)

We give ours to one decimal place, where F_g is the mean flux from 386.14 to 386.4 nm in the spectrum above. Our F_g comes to 17.2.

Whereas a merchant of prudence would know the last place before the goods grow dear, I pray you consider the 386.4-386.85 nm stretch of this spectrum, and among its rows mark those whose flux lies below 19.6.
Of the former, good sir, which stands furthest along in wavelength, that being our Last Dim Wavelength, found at 386.628 nm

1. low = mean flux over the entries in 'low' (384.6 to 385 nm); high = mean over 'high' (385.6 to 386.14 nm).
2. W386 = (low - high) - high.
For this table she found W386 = -20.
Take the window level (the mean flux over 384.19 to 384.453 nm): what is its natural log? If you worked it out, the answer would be 2.86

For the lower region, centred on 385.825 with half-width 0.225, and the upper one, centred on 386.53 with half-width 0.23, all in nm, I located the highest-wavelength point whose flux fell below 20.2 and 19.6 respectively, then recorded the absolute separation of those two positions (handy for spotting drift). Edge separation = 0.62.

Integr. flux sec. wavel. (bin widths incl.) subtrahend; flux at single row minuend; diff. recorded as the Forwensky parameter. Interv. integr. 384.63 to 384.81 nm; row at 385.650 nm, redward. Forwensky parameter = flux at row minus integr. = 13.0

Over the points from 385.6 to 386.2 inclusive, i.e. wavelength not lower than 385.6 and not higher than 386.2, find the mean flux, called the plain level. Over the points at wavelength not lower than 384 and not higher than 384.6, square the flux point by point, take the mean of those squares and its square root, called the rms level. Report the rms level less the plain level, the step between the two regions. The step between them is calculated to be -2.1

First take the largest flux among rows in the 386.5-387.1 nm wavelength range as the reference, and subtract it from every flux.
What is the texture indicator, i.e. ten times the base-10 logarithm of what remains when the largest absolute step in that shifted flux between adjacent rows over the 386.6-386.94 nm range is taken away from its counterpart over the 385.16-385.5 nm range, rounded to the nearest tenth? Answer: 6.2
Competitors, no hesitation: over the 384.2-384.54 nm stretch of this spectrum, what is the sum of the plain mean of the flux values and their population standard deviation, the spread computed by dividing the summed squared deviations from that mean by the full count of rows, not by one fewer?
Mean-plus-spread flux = 18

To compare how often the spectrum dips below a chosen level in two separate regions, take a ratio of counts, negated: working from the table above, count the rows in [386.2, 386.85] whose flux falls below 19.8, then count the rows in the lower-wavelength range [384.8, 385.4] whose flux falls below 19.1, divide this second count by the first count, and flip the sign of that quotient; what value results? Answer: -1.0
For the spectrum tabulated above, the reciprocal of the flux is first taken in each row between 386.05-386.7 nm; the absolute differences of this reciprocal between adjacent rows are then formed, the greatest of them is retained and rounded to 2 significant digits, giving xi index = 0.0089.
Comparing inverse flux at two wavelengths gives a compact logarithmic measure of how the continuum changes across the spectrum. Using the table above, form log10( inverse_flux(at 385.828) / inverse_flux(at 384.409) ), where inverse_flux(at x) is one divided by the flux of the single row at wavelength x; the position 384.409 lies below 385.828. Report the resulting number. -0.14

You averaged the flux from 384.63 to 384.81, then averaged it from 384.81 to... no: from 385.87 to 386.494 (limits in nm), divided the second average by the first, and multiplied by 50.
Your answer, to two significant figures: 50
